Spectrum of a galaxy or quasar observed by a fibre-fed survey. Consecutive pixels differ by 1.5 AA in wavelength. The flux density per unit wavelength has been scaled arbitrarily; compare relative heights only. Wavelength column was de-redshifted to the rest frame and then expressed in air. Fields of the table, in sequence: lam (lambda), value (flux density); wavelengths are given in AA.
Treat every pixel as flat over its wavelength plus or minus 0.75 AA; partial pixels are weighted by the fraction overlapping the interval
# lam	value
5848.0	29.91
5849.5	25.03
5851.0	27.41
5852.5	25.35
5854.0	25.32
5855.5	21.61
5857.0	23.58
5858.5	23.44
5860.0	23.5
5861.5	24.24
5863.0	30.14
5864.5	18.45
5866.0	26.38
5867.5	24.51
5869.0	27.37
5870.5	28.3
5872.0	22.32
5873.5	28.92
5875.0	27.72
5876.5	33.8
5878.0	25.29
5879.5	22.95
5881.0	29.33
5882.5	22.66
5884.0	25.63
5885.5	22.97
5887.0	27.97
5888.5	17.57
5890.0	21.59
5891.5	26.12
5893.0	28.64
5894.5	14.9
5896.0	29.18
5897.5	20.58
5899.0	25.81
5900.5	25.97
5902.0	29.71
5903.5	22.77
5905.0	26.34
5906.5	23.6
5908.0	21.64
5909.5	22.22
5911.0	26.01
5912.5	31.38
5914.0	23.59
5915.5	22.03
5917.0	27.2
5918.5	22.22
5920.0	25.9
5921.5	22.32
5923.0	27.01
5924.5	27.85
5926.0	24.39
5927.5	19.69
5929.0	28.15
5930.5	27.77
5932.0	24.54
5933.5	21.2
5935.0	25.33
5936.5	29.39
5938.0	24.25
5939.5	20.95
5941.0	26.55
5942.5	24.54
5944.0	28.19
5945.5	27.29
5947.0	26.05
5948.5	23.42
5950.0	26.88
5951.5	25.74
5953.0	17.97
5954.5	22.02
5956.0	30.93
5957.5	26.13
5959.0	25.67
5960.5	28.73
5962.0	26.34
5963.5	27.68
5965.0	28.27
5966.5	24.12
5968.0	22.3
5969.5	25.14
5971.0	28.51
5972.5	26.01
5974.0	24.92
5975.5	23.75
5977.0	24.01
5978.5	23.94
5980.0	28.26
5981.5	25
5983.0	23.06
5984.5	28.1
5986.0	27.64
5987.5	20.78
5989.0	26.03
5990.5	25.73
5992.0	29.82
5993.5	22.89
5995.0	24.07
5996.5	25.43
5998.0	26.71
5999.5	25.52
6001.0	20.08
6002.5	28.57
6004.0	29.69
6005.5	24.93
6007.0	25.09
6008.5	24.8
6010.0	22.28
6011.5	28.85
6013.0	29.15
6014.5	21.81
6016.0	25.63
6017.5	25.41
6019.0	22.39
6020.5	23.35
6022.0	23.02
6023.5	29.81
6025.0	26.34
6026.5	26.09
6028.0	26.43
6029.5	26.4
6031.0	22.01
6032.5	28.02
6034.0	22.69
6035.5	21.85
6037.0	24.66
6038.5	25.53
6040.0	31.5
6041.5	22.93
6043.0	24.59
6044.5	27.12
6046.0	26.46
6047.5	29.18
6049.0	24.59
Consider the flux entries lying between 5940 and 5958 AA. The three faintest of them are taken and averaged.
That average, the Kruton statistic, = 21.1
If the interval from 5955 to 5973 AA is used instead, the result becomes 23.9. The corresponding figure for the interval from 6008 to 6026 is 22.2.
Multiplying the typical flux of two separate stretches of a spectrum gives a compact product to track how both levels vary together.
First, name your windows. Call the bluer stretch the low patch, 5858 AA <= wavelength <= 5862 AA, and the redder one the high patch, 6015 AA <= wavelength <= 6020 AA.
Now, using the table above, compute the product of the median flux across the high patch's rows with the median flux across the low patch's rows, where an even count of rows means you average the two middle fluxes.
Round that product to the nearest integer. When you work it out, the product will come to 597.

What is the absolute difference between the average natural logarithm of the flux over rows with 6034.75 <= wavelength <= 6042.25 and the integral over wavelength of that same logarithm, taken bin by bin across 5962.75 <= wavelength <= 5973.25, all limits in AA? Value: 31.0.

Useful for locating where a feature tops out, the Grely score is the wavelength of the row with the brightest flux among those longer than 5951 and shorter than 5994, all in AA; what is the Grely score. 5956.0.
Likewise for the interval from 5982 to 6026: 5992.0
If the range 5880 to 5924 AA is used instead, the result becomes 5912.5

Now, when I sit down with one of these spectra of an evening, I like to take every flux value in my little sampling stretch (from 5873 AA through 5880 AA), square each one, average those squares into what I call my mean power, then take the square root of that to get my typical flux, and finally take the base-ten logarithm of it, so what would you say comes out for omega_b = 1.45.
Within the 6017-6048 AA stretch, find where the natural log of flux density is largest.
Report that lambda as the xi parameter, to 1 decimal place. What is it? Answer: 6040.0 AA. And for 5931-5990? 5956.0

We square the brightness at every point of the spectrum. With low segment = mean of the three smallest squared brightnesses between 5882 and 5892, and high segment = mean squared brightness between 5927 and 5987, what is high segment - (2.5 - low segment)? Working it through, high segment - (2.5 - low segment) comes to 1083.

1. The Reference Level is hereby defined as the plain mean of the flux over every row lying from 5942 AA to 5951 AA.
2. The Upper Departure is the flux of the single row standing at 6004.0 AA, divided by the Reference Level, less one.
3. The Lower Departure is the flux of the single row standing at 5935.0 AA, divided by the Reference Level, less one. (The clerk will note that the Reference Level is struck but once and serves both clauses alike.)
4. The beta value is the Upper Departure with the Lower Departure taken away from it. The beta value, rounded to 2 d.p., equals 0.17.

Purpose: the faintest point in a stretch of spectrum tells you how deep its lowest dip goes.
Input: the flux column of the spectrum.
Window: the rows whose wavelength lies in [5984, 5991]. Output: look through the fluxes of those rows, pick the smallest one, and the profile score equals 20.78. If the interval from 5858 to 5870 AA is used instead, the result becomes 18.45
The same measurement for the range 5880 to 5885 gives 22.66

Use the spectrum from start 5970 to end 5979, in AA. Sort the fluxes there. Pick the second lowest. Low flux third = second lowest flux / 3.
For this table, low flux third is 7.98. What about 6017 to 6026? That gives 7.67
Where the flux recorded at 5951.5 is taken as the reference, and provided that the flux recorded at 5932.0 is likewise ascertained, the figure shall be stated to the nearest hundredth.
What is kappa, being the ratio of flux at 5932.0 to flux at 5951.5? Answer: 0.95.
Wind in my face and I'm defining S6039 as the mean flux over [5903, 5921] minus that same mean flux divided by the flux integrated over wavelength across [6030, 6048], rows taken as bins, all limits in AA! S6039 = 24.5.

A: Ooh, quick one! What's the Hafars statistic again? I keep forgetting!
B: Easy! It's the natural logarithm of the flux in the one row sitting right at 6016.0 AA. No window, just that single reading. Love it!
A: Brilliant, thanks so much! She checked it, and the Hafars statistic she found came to 3.24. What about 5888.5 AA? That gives 2.87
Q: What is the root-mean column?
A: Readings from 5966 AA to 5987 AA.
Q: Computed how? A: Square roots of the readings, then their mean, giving 5.03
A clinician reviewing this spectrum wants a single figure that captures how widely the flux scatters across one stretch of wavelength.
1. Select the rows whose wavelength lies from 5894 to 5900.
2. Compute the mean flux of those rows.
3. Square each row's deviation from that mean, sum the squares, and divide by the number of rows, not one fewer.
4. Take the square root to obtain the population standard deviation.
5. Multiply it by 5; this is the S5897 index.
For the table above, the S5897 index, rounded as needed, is 27.0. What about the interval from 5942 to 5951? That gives 8.2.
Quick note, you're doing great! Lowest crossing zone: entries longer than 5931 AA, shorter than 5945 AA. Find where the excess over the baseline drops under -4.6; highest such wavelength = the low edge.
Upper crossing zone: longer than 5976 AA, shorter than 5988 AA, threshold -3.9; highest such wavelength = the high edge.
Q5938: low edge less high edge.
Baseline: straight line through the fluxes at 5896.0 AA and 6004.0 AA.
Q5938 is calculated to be -45.0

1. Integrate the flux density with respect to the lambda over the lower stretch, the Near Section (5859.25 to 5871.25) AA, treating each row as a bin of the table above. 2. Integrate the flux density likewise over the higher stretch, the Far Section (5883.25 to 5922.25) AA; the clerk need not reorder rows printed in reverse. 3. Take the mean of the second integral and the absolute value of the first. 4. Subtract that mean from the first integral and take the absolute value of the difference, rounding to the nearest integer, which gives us 323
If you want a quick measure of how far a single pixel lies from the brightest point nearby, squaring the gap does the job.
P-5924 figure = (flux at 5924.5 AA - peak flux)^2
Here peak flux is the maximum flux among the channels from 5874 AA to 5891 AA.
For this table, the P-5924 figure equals 35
